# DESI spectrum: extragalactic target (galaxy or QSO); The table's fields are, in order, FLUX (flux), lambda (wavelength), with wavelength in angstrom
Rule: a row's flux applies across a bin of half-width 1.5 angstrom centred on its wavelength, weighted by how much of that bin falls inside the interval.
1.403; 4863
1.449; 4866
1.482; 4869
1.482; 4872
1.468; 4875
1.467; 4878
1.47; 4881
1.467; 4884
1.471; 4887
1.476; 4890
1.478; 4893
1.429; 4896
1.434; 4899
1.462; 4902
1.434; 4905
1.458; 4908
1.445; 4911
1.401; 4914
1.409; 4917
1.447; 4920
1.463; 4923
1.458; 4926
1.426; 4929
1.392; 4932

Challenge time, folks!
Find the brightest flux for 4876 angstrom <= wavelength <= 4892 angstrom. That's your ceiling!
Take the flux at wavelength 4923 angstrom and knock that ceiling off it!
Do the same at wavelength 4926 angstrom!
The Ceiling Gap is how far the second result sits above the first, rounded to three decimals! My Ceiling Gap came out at -0.005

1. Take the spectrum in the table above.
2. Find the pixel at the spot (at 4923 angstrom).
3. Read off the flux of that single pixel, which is 1.463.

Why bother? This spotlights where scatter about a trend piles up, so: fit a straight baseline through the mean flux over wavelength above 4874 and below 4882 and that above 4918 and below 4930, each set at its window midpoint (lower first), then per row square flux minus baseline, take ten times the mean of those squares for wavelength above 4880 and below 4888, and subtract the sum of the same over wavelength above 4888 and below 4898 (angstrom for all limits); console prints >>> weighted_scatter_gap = -0.0012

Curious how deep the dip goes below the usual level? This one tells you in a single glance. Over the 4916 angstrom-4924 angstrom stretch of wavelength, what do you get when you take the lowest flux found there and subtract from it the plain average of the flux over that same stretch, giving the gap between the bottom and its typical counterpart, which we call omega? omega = -0.031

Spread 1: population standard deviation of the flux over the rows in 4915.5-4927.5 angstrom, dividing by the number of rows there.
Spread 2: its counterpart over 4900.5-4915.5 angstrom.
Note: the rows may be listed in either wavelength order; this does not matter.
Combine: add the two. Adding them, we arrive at 0.043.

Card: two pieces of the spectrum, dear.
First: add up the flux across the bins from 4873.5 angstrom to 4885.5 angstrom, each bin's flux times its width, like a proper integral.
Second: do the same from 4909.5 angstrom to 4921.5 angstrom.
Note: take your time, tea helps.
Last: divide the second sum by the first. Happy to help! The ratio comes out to 1.0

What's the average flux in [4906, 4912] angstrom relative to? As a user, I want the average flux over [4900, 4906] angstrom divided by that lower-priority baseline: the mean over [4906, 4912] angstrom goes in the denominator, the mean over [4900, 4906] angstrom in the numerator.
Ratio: 0.998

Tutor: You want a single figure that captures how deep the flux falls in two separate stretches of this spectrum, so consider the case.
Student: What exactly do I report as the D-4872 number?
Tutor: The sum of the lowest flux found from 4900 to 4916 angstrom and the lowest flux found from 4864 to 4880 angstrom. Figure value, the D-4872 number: 2.85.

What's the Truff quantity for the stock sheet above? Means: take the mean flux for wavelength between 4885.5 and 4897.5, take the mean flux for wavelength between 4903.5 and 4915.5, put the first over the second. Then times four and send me 4.08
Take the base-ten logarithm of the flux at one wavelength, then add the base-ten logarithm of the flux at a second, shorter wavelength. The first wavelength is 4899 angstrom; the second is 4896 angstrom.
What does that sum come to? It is 0.312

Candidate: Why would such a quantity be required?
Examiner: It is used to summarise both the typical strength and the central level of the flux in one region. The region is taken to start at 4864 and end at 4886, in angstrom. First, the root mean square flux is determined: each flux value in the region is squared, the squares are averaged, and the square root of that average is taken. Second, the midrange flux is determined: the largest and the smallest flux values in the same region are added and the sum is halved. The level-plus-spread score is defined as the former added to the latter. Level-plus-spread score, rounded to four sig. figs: 2.935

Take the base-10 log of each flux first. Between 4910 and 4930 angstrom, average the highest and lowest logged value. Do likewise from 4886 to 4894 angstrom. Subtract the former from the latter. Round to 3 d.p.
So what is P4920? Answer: 0.013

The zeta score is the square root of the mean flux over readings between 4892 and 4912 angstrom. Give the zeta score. 1.20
